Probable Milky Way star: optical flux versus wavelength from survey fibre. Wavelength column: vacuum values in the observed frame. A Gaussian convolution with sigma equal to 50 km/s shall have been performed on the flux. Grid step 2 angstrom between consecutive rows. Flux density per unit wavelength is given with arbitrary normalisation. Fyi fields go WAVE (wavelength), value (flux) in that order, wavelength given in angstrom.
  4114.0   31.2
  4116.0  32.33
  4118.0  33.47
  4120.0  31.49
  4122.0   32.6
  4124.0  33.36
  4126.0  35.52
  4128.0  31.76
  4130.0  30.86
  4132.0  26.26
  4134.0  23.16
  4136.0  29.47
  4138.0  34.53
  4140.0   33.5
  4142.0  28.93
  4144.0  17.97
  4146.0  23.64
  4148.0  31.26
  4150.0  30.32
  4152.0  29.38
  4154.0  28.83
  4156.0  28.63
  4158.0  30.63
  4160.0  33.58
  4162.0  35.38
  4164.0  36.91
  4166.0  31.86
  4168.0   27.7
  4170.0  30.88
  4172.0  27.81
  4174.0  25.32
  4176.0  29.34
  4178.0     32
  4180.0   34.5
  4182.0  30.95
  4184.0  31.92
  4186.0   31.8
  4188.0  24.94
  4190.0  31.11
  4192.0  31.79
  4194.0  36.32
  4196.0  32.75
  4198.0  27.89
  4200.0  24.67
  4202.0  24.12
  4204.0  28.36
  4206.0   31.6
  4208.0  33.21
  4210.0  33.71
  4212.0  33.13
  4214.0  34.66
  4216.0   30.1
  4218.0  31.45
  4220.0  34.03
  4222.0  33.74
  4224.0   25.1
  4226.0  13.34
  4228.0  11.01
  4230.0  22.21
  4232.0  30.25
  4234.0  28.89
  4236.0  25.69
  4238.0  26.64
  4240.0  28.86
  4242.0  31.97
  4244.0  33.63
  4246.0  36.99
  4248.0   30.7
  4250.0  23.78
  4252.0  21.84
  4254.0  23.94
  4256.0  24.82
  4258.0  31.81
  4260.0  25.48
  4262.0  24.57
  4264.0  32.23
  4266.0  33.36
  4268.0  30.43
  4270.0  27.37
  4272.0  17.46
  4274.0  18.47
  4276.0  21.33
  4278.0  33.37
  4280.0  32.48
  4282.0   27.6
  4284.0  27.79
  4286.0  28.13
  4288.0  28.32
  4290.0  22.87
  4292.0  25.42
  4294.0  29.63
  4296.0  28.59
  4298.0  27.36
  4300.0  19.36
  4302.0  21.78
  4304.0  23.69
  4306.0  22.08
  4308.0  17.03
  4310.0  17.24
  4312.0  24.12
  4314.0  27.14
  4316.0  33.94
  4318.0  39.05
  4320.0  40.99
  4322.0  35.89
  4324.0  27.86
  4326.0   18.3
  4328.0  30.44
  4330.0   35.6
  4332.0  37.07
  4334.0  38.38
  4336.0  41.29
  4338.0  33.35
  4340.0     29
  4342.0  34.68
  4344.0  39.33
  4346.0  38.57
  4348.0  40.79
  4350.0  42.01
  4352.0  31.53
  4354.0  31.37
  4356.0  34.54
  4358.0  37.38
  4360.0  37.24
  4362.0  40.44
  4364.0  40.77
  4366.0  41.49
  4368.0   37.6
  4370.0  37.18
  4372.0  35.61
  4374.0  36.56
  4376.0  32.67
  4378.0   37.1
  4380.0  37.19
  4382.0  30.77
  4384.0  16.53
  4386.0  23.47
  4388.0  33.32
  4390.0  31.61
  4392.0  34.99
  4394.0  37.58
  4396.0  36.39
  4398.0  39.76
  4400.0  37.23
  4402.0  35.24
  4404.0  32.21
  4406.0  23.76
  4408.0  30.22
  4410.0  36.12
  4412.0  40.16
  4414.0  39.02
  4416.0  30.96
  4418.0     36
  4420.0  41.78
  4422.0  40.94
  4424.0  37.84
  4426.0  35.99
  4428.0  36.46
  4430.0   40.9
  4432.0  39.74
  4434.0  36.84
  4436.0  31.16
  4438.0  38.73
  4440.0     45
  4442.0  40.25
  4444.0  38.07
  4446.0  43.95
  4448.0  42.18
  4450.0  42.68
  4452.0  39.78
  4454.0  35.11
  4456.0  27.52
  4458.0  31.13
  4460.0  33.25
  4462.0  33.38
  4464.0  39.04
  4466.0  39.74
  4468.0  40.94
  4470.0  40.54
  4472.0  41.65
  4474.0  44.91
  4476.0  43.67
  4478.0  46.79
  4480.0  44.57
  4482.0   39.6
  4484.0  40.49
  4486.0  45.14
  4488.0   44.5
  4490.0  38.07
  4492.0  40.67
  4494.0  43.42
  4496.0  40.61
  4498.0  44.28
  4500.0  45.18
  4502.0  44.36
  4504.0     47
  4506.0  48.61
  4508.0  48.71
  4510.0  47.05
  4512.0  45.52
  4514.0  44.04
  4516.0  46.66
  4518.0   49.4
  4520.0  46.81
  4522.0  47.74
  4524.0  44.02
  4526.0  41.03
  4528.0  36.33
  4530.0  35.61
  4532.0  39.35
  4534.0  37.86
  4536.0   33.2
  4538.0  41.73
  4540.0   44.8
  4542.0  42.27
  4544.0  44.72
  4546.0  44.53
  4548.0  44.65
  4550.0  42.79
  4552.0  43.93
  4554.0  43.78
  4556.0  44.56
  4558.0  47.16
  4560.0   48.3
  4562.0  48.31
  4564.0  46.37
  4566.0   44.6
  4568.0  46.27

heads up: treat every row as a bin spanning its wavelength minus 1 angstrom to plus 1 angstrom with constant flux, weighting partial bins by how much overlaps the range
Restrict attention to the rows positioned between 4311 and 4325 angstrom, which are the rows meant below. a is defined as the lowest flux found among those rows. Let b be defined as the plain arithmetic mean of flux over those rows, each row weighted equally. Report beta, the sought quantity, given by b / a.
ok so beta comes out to 1.36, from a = 24.12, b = 33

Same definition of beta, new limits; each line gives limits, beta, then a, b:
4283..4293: 1.16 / 22.87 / 27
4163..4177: 1.18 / 25.32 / 30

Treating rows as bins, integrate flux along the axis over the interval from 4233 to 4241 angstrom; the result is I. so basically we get 220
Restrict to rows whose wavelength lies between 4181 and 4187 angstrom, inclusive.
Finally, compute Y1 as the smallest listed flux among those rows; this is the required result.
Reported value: 30.95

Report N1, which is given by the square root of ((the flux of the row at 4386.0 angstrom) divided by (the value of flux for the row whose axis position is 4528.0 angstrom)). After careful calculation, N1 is 0.8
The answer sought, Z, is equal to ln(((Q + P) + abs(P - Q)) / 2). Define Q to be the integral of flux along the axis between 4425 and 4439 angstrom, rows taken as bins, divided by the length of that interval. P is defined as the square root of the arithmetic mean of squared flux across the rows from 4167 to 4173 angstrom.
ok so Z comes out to 3.6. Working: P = 29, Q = 37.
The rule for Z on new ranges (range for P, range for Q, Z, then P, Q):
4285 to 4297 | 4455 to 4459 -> 3.4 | 27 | 29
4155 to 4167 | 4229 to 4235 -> 3.5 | 33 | 27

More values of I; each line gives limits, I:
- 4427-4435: 308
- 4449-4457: 290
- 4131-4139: 227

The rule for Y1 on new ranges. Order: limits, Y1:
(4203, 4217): 28.36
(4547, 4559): 42.79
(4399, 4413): 23.76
